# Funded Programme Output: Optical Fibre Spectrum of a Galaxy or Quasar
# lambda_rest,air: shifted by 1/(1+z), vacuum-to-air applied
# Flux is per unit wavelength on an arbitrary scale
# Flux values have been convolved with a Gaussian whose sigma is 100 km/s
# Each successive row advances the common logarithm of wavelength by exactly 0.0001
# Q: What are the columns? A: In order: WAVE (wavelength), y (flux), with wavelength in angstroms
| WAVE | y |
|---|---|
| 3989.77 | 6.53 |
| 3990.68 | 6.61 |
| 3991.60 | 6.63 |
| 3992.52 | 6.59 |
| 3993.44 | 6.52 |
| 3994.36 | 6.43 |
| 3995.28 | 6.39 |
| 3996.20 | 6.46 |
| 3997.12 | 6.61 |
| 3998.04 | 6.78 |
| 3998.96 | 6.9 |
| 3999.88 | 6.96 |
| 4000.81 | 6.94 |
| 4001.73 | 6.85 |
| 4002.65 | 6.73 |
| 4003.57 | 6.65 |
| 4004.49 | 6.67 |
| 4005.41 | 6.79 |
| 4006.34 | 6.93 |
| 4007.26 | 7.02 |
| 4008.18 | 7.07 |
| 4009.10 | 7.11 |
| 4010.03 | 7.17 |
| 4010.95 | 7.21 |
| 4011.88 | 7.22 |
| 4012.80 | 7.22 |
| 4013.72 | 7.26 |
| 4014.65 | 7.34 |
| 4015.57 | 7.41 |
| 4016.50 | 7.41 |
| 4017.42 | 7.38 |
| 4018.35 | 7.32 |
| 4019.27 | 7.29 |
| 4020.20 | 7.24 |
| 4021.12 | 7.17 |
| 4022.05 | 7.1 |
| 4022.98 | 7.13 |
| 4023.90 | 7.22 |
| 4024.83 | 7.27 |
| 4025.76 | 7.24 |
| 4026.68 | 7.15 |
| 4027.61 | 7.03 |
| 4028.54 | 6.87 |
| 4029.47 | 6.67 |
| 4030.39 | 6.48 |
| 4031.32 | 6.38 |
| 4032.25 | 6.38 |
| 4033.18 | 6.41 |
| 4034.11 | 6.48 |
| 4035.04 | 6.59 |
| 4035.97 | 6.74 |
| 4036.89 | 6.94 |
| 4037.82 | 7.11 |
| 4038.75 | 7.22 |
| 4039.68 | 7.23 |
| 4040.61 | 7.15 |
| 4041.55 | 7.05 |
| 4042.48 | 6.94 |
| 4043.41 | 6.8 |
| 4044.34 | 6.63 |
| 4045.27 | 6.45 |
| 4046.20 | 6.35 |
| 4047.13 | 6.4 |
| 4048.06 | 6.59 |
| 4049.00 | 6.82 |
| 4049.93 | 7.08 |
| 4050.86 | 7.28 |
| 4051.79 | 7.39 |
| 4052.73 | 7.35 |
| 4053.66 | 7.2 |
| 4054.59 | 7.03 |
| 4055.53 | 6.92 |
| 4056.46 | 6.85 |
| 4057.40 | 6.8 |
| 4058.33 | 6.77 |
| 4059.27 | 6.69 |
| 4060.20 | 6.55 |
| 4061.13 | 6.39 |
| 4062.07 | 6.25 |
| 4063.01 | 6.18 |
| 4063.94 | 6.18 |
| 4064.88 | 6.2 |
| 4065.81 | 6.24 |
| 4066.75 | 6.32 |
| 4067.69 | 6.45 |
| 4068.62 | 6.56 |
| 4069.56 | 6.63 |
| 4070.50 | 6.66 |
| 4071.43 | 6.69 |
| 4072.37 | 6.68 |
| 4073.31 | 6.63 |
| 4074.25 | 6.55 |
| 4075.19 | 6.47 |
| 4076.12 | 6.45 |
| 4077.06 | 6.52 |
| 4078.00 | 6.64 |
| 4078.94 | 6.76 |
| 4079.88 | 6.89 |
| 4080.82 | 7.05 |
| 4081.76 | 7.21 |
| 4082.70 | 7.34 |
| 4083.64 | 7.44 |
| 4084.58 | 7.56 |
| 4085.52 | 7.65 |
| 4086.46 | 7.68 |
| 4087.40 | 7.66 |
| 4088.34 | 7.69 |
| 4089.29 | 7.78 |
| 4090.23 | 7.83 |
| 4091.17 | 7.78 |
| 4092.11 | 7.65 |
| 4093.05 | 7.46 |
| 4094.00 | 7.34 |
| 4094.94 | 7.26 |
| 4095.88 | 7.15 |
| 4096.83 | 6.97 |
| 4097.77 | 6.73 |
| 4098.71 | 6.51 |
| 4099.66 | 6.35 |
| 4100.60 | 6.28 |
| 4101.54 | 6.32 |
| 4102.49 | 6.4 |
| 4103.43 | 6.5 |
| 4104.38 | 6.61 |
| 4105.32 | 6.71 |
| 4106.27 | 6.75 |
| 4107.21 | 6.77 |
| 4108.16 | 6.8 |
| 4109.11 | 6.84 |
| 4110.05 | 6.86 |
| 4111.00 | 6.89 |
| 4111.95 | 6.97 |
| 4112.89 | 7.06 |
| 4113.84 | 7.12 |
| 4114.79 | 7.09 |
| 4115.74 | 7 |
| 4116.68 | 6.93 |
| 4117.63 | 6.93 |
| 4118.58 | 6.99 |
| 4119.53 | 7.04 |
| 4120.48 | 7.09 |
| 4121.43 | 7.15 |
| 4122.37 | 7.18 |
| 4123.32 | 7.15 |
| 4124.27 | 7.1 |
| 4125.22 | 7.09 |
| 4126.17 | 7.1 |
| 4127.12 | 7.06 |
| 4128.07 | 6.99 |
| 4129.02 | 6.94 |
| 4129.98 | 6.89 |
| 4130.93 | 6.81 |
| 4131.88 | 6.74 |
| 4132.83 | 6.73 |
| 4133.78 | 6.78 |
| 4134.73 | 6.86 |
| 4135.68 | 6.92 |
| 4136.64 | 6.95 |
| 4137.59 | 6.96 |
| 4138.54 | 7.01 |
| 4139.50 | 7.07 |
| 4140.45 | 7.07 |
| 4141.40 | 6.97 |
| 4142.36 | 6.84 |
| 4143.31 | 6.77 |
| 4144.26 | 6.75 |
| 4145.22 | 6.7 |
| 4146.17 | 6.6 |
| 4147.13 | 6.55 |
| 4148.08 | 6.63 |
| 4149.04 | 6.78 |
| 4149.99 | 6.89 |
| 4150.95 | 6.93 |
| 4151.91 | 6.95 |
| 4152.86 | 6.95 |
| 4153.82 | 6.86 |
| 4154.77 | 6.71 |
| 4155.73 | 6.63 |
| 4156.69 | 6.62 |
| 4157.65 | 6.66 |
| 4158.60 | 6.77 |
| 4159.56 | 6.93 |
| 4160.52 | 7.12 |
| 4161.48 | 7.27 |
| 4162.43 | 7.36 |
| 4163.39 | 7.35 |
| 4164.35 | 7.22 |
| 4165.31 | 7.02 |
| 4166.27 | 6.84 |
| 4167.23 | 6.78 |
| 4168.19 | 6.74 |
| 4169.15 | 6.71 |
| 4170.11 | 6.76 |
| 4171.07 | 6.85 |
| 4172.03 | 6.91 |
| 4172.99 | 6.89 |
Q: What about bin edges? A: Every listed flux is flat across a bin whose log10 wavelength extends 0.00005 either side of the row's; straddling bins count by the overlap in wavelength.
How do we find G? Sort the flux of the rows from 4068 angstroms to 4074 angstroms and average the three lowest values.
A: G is 6.6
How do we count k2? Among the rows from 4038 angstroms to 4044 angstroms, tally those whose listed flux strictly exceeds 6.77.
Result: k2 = 6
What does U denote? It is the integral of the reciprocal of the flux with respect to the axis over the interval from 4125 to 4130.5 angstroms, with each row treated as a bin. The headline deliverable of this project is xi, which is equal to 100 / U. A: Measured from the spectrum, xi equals 128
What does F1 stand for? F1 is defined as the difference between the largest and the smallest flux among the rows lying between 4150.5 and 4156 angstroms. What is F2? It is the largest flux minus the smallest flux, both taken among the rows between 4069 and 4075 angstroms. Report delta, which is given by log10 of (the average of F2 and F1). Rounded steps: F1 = 0.32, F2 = 0.14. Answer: -0.64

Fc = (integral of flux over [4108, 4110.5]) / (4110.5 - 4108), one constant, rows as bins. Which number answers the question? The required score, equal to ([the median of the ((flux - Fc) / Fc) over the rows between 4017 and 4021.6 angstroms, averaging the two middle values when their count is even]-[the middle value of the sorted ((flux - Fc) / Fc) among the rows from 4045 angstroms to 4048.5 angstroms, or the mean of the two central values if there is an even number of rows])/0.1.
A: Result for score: 1.3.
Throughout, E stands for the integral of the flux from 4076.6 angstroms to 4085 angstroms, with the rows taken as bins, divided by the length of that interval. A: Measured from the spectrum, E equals 7.04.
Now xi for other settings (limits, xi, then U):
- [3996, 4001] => 136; 0.74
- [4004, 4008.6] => 150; 0.67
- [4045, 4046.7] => 375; 0.27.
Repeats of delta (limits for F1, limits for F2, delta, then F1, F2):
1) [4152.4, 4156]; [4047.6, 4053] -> -0.25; 0.32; 0.80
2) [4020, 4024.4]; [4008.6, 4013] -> -0.90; 0.14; 0.11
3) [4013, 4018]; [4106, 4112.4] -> -0.73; 0.15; 0.22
